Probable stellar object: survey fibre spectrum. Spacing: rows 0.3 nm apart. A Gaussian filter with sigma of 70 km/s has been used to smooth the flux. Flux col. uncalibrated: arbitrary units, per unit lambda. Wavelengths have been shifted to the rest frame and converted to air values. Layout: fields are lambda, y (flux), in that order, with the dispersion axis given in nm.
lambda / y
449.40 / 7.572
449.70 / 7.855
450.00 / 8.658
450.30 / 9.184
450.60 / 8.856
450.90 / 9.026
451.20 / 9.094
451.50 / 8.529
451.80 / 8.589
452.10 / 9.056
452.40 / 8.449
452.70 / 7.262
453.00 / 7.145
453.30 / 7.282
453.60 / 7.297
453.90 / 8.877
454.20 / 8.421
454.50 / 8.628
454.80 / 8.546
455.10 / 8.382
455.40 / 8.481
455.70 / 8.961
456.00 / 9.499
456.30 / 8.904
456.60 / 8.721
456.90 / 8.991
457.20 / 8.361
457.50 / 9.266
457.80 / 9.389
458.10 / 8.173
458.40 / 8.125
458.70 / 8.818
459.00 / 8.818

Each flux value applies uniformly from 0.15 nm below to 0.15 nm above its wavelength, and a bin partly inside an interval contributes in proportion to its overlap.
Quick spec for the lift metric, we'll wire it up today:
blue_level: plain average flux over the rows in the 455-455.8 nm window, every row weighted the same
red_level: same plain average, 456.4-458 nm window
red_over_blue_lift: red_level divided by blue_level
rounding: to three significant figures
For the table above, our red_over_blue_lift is 1.04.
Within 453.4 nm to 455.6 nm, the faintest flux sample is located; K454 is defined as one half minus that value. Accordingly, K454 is -6.80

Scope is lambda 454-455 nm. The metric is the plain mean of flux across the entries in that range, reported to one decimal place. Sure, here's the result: 8.5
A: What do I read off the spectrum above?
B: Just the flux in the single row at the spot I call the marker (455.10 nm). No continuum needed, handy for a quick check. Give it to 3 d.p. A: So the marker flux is 8.382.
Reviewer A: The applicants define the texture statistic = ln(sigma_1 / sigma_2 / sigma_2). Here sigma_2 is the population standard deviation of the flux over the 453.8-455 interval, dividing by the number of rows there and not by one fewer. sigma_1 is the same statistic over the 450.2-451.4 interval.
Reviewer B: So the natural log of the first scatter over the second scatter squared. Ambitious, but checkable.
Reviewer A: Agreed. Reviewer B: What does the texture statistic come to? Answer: 1.5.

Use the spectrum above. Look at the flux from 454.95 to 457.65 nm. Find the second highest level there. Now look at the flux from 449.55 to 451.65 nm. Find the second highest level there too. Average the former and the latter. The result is 9.18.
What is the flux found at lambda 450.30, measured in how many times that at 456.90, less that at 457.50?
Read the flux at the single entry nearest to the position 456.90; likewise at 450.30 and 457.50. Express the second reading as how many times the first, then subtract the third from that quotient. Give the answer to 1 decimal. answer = -8.2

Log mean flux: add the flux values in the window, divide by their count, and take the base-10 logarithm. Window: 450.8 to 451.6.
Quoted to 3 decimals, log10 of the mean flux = 0.949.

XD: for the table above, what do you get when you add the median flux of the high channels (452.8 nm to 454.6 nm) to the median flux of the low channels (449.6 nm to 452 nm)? 16.6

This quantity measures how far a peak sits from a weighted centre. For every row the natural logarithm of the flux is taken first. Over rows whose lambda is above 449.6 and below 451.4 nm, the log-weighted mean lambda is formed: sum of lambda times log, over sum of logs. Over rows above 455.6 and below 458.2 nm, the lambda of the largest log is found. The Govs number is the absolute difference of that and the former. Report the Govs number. 5.54 nm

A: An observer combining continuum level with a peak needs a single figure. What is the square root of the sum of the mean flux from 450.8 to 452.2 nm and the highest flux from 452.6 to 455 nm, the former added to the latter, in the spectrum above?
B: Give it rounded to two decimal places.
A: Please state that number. 4.21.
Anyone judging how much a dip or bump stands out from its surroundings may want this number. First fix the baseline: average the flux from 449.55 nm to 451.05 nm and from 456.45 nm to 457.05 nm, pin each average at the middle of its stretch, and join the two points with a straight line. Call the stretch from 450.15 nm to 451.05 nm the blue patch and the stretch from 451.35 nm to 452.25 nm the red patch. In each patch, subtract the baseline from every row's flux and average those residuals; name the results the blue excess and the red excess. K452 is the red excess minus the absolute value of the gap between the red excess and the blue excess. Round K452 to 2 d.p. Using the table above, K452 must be -0.35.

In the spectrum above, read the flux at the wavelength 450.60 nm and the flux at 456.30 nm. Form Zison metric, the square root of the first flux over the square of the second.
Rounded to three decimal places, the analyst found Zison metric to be 0.334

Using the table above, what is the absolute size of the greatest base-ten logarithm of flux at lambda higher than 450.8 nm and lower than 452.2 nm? 0.959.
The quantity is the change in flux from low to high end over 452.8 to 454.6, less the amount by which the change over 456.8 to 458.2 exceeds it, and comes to 3.8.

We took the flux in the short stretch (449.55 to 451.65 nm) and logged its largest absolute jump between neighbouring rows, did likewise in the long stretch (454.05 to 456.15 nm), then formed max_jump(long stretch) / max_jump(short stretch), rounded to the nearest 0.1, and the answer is 0.7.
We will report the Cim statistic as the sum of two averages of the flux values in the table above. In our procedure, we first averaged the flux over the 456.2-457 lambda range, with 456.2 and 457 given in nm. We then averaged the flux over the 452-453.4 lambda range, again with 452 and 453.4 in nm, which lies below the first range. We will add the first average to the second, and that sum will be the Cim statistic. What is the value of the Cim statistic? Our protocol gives 16.7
